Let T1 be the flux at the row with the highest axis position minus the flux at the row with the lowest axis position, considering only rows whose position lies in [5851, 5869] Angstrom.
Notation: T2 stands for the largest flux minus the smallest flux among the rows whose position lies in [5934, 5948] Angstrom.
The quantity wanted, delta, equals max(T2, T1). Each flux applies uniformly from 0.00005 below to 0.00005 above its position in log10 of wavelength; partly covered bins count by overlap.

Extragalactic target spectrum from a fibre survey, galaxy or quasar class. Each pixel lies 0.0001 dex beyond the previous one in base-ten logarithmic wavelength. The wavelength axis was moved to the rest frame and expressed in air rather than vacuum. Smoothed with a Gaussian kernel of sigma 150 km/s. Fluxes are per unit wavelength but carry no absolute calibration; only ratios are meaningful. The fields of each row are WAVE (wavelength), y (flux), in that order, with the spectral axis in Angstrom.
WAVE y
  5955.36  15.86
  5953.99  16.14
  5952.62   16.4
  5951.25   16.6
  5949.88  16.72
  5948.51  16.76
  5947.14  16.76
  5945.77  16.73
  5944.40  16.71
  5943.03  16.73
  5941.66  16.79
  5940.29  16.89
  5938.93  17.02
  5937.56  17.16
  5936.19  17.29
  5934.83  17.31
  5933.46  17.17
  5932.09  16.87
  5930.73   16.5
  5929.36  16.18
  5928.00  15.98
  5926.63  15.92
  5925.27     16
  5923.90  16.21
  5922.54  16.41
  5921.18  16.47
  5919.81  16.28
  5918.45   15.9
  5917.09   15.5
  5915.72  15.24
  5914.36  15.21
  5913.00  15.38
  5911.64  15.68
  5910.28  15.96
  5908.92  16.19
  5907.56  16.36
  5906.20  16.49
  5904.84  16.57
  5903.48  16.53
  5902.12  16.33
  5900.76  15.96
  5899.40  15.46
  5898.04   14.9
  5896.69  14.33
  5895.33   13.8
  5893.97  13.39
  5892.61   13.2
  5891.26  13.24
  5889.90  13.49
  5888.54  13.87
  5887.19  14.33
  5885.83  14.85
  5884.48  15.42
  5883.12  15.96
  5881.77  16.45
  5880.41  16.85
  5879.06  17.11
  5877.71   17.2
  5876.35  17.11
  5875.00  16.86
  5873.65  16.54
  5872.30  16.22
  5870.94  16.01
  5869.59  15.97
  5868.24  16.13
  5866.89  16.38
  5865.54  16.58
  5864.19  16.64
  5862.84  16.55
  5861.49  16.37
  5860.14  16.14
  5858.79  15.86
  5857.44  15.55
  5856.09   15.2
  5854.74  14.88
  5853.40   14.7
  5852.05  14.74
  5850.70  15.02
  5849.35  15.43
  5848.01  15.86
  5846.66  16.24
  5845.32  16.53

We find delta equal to 1.4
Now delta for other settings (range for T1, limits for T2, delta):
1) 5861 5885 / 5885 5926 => 3.4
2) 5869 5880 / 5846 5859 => 1.5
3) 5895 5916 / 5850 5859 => 1.4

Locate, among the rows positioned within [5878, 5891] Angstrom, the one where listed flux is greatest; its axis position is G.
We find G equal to 5879.06 Angstrom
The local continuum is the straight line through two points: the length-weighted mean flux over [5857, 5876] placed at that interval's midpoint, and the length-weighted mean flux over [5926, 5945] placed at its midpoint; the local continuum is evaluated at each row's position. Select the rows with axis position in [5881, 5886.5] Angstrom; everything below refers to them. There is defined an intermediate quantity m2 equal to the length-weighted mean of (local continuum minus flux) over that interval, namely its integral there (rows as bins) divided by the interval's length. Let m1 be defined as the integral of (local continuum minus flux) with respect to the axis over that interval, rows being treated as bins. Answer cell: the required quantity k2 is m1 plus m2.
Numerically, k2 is 4.7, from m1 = 4.0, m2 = 0.7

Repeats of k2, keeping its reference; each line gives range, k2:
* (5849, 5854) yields 7.5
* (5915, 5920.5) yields 5.9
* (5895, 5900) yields 11.0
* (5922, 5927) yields 3.2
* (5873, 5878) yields -3.3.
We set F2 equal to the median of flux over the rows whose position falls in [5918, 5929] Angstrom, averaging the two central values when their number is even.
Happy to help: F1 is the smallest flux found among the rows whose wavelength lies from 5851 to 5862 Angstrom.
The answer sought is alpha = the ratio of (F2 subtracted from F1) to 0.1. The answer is -14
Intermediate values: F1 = 14.7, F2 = 16.1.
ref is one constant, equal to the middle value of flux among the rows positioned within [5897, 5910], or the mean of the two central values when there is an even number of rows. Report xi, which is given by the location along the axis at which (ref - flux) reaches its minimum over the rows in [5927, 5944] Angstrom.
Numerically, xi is 5934.83 Angstrom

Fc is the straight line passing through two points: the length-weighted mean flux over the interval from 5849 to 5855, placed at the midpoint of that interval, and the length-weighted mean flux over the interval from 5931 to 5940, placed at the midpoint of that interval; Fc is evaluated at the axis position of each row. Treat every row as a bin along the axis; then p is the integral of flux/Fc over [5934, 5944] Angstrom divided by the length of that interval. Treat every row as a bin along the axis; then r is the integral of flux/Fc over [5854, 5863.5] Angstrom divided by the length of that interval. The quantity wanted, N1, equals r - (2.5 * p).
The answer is -1.43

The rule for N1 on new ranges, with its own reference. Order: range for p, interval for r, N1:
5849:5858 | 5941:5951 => -1.55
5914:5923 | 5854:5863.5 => -1.33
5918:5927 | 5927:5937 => -1.43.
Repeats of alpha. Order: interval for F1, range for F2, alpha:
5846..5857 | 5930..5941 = -24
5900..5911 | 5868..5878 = -4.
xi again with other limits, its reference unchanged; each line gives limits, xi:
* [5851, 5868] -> 5864.19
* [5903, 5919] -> 5904.84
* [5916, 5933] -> 5932.09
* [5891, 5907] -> 5904.84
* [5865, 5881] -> 5877.71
